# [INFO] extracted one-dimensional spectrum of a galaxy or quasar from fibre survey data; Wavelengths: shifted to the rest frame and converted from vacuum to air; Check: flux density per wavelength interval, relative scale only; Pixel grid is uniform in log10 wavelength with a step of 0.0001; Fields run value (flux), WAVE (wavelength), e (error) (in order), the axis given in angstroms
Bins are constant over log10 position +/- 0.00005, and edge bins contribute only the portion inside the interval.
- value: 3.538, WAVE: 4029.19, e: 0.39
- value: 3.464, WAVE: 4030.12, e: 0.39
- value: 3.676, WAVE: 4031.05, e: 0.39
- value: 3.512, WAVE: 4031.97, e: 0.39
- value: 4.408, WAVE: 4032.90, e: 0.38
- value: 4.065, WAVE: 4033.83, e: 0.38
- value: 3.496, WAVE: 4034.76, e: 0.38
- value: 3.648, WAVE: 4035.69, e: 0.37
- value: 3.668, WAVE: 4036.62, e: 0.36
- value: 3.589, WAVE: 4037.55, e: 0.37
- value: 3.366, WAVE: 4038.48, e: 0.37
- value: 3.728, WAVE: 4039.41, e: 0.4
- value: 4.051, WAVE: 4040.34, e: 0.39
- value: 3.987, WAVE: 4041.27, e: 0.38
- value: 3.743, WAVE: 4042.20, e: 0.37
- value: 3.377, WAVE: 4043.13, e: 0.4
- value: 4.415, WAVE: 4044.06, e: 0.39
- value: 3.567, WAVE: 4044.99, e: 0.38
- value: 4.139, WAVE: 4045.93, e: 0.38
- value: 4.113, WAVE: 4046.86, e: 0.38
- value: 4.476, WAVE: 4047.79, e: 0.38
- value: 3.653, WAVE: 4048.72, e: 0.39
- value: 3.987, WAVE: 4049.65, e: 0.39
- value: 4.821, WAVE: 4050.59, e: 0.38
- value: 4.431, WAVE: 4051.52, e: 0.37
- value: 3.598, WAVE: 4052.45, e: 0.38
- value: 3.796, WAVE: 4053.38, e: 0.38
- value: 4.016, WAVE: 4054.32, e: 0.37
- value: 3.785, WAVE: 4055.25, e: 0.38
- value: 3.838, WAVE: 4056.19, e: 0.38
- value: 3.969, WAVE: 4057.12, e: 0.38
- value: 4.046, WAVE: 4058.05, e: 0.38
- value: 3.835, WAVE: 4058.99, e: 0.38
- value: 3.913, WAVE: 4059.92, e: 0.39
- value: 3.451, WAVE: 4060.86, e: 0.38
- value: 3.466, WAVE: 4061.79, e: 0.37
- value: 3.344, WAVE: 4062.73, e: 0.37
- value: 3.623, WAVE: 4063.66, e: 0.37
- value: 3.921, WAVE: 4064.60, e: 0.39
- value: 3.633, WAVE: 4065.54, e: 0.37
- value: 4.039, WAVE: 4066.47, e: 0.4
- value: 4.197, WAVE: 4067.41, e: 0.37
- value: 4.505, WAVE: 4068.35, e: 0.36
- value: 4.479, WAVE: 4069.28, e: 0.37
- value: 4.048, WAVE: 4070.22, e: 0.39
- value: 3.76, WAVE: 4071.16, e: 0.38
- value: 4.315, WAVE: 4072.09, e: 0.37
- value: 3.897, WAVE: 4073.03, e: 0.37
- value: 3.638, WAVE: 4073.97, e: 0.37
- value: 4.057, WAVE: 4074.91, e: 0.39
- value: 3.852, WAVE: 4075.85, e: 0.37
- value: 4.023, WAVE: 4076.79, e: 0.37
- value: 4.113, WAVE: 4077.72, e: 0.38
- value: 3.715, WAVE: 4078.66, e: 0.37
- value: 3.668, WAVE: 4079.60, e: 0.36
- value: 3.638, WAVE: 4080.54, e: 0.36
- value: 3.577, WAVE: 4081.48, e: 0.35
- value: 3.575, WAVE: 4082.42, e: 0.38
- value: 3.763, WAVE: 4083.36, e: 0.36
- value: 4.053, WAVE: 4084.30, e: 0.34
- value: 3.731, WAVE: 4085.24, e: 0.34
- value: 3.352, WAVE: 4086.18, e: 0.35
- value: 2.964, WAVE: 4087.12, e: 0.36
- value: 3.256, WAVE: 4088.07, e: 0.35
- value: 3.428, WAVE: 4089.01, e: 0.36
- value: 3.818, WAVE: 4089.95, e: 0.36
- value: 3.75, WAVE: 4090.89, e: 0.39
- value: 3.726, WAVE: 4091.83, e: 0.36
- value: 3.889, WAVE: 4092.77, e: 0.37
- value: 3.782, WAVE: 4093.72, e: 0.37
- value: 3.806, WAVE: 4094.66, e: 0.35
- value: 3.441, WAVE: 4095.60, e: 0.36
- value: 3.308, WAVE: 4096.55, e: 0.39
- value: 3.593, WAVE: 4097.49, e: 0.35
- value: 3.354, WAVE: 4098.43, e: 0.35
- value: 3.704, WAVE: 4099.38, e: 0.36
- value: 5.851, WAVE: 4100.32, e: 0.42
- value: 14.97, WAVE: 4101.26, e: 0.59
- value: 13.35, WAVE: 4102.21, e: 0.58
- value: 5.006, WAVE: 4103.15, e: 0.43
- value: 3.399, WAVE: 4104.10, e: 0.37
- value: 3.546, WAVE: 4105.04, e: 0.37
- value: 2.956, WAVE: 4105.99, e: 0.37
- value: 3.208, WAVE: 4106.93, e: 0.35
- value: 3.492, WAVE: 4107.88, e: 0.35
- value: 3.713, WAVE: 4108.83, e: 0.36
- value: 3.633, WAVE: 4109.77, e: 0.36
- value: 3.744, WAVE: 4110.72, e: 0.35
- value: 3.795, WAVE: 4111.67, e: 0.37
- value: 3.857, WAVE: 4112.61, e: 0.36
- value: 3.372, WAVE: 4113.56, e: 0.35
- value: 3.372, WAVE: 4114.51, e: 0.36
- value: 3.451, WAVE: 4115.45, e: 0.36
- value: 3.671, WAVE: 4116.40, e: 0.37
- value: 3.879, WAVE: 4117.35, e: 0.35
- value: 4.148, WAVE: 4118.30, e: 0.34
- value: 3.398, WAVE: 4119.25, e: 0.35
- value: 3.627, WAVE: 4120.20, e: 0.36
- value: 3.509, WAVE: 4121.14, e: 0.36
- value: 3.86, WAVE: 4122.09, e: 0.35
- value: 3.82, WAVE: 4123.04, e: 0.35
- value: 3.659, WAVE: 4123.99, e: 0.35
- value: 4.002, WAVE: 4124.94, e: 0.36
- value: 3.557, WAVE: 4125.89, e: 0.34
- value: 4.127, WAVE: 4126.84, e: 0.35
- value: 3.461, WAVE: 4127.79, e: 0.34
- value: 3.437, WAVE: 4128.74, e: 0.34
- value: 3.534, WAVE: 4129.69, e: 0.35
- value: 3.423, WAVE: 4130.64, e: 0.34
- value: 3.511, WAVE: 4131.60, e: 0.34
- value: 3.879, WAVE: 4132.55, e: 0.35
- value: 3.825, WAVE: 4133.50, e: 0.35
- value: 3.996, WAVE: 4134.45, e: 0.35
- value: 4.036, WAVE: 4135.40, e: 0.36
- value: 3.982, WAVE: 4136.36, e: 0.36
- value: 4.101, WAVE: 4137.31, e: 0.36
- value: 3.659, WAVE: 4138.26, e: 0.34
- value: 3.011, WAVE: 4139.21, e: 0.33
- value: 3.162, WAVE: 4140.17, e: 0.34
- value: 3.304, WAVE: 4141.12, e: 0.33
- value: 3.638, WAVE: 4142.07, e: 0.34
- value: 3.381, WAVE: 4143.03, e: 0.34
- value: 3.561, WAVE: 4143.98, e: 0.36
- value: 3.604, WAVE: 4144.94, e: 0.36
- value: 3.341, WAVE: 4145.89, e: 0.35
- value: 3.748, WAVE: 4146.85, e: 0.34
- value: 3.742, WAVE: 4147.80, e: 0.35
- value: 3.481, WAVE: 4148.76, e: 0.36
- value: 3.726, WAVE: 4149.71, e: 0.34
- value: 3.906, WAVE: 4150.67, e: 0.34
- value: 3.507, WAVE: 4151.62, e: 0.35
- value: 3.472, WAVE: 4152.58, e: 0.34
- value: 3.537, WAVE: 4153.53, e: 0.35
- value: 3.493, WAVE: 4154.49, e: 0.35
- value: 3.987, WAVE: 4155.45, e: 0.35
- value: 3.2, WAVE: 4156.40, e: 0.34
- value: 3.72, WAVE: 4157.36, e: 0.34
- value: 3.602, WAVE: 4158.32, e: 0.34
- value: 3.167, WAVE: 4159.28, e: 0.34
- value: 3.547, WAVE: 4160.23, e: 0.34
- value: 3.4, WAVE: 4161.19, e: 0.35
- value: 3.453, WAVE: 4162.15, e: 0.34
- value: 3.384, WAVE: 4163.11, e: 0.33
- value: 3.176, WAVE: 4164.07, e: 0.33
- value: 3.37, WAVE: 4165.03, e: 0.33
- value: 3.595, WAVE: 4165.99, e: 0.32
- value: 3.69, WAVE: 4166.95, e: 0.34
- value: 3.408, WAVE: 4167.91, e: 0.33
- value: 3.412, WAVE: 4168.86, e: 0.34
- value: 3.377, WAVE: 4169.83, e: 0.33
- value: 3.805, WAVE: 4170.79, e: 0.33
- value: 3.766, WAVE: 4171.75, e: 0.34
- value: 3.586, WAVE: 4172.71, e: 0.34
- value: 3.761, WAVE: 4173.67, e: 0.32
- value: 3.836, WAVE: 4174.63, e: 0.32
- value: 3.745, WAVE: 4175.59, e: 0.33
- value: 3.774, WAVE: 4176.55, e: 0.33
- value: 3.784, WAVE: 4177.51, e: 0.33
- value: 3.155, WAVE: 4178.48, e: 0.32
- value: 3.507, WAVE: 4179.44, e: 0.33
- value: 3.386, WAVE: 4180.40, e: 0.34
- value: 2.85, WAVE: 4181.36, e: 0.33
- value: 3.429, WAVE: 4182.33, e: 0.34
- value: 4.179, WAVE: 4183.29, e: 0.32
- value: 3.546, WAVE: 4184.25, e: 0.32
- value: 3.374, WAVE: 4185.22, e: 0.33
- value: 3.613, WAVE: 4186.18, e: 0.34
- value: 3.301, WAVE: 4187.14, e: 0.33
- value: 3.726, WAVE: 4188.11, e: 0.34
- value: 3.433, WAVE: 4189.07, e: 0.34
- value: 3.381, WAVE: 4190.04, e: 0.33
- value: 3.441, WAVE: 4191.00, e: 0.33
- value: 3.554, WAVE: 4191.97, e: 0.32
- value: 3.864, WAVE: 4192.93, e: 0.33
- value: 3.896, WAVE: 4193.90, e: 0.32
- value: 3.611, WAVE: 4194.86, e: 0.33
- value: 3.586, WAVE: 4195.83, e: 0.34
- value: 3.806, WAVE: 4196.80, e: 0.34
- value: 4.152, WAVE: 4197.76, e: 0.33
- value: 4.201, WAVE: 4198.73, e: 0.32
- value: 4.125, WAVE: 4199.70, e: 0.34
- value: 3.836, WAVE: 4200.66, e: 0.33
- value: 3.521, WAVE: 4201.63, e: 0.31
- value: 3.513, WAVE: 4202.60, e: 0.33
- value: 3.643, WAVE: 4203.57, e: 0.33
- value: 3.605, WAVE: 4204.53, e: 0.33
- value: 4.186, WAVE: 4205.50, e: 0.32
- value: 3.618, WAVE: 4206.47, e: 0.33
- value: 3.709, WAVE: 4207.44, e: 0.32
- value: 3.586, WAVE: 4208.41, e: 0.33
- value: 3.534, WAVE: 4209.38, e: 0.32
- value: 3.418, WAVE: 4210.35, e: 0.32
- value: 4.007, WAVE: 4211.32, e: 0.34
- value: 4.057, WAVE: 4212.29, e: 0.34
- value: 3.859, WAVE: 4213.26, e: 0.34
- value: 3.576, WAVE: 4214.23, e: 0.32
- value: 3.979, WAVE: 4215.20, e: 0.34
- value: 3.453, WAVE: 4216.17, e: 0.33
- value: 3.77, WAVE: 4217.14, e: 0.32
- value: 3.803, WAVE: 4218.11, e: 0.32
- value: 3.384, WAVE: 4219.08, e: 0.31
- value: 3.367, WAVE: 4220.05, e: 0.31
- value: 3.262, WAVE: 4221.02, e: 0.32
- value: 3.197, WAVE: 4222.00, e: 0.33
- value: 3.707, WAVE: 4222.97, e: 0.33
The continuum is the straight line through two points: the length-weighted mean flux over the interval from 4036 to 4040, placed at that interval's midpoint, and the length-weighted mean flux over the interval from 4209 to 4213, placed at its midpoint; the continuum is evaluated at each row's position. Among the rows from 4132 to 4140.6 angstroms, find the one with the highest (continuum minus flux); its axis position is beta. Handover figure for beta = 4139.21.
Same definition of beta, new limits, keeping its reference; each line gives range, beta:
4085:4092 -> 4087.12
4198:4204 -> 4202.60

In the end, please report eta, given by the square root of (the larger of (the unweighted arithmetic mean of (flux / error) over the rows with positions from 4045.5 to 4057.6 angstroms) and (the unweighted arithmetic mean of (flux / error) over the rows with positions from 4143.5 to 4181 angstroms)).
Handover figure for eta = 3.26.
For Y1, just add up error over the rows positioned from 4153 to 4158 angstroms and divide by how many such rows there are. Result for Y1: 0.35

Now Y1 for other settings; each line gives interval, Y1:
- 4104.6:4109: 0.36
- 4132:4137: 0.35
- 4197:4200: 0.33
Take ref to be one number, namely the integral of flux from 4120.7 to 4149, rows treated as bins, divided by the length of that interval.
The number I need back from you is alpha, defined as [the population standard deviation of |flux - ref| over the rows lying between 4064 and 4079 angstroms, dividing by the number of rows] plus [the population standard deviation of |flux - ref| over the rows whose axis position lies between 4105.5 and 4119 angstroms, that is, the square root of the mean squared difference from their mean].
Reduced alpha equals 0.44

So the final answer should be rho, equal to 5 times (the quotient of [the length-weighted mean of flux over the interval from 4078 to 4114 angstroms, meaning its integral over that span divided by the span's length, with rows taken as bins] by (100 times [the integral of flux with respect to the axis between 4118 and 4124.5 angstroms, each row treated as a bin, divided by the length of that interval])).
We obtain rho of 0.057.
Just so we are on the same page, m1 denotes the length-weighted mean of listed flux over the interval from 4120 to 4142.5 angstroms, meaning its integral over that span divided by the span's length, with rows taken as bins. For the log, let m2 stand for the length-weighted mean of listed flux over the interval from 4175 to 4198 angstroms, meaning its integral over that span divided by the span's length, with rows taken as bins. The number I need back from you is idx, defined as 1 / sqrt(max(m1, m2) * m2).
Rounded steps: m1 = 3.67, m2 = 3.58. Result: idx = 0.276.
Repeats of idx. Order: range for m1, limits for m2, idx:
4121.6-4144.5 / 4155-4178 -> 0.277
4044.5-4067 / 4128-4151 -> 0.266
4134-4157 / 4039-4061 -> 0.253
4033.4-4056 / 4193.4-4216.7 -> 0.261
